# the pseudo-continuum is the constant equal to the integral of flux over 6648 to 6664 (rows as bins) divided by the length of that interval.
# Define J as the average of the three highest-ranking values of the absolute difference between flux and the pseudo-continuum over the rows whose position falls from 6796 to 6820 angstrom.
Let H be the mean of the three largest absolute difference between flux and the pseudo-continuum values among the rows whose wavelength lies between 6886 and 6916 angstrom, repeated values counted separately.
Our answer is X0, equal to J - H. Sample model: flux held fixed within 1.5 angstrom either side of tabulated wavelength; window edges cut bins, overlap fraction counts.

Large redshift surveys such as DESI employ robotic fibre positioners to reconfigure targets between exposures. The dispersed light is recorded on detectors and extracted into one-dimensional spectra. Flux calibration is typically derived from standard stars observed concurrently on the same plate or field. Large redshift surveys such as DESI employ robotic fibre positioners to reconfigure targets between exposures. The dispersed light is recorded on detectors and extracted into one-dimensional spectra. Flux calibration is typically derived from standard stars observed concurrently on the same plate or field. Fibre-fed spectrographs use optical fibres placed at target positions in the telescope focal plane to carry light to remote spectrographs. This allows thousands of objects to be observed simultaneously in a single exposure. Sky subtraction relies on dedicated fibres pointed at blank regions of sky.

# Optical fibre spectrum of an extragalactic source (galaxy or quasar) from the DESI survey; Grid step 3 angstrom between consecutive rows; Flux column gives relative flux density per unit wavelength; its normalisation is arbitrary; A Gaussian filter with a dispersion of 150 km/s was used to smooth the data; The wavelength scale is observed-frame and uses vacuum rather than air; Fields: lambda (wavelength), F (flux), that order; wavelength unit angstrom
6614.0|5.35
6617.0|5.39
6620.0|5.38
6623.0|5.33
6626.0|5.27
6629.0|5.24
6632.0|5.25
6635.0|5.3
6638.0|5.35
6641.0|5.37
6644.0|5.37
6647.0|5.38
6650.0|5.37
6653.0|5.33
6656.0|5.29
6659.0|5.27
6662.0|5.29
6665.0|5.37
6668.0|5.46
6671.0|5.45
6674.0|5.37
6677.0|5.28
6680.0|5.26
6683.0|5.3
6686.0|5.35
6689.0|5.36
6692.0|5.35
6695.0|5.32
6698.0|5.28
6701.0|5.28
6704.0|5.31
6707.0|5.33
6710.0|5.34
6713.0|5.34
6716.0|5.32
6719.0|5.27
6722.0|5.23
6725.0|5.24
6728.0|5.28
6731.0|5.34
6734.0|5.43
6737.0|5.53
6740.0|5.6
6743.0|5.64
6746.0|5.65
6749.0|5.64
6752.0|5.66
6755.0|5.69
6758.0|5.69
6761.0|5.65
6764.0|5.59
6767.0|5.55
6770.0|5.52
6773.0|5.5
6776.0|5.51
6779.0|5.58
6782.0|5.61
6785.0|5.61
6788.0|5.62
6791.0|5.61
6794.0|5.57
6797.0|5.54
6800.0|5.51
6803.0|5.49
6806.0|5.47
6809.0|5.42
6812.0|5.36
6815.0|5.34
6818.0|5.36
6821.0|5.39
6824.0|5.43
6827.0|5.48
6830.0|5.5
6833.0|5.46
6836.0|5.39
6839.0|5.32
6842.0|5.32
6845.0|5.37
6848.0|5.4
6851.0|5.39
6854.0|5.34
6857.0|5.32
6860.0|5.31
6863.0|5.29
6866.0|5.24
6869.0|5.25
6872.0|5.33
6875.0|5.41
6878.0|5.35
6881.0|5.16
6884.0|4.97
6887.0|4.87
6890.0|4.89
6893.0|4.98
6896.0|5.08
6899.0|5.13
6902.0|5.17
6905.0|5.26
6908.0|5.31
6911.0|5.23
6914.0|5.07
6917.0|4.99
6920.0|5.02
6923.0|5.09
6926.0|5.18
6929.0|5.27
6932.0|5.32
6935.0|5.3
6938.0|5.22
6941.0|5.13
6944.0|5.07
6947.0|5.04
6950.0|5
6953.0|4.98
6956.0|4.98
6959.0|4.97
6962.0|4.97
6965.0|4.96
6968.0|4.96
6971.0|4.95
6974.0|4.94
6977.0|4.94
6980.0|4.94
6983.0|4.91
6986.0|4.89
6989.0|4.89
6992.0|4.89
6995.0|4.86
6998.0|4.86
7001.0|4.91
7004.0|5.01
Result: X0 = -0.20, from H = 0.40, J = 0.199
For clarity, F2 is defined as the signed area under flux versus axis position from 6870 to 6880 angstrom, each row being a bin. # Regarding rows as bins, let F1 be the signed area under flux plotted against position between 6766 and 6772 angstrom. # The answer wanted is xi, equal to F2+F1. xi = 87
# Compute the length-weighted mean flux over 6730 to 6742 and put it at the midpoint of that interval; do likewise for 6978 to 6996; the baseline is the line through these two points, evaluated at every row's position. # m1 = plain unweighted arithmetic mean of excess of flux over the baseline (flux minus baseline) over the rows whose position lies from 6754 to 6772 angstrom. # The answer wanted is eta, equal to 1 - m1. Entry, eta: 0.81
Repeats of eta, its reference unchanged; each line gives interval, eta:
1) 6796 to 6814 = 0.86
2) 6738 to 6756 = 0.81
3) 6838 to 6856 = 0.87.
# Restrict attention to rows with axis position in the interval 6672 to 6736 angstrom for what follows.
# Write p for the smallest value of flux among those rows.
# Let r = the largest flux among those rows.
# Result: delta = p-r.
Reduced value -0.20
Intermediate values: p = 5.23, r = 5.43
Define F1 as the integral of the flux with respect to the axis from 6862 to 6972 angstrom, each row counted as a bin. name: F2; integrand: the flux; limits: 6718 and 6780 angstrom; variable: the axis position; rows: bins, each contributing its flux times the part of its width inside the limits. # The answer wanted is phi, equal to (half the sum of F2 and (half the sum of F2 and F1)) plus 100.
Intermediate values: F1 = 563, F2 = 342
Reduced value 497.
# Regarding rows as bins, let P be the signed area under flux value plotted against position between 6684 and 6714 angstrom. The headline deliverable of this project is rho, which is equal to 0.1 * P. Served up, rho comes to 16.0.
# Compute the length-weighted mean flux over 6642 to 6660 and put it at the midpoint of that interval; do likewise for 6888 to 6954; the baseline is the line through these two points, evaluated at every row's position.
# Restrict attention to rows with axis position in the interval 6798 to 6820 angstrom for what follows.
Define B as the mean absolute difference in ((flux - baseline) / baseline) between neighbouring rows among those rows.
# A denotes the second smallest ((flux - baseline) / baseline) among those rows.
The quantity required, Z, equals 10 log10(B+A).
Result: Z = -14.6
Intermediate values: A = 0.029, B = 0.006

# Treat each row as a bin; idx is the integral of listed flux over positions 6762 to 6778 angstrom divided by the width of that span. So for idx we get 5.5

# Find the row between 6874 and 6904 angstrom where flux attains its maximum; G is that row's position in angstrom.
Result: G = 6875.0 angstrom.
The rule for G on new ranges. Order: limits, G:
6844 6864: 6848.0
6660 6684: 6668.0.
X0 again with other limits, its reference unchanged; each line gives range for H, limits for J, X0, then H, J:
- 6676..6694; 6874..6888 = 0.27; 0.05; 0.314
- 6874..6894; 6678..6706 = -0.36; 0.40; 0.045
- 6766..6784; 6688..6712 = -0.23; 0.27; 0.039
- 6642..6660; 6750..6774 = 0.31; 0.06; 0.366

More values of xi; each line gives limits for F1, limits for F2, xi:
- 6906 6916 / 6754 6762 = 97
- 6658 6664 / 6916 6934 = 124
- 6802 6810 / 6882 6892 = 93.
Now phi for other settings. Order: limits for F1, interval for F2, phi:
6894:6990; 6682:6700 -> 294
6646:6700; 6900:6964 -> 418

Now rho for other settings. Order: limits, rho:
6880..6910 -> 15.2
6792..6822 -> 16.3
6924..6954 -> 15.5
